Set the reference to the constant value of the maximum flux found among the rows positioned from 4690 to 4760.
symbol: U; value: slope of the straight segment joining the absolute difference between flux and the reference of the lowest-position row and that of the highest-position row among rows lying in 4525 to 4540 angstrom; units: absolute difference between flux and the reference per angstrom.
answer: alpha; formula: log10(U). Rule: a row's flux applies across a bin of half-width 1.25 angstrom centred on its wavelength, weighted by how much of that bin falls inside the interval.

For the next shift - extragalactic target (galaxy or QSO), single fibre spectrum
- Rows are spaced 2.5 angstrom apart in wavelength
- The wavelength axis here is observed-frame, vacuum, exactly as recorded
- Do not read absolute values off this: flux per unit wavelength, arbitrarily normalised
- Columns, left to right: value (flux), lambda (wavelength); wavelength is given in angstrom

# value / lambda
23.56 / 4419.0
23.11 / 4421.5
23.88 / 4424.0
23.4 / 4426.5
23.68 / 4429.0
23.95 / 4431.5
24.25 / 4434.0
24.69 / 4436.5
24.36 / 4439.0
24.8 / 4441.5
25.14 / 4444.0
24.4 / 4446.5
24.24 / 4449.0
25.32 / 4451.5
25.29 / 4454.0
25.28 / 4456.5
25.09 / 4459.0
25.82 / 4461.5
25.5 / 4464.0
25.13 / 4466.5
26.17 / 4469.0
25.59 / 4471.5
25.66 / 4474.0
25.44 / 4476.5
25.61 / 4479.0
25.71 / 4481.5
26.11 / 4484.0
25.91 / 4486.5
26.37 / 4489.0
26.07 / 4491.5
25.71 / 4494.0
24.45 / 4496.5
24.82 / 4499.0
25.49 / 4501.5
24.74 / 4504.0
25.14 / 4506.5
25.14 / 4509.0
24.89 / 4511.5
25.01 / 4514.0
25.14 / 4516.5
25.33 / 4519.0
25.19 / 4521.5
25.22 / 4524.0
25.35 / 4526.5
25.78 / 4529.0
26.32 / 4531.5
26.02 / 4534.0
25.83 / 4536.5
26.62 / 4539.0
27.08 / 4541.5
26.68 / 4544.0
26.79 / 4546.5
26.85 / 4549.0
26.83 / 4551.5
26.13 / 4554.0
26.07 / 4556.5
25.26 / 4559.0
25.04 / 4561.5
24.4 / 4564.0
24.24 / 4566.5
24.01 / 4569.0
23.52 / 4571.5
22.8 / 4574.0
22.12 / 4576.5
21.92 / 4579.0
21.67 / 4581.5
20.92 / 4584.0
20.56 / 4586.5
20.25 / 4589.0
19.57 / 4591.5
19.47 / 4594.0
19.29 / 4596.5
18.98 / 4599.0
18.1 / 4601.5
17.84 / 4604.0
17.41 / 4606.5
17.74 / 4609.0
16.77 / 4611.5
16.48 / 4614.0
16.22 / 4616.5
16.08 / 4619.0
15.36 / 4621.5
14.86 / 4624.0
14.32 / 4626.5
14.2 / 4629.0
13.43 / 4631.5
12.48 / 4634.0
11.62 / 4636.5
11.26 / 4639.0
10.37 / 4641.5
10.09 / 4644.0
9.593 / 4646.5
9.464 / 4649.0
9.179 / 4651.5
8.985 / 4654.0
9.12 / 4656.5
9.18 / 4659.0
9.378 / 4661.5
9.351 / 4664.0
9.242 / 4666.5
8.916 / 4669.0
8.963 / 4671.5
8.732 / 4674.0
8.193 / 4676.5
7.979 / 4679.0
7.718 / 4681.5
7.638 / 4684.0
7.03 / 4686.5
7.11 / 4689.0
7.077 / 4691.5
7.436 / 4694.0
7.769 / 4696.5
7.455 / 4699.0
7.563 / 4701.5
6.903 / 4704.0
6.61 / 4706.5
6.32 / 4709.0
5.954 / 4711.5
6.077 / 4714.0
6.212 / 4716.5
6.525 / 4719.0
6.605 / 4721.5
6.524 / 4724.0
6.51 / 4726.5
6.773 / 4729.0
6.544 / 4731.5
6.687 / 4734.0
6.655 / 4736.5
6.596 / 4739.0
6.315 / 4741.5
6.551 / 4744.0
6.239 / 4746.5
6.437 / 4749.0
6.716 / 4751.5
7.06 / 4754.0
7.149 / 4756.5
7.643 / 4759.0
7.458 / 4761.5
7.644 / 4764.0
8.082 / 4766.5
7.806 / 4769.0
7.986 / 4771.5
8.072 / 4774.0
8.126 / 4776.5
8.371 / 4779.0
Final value -1.0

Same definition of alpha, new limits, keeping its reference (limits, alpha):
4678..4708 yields -1.5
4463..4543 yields -1.7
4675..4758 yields -2.6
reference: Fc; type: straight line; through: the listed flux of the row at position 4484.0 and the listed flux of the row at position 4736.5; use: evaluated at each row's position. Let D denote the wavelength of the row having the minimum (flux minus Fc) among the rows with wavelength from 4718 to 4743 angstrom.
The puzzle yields 4719.0 angstrom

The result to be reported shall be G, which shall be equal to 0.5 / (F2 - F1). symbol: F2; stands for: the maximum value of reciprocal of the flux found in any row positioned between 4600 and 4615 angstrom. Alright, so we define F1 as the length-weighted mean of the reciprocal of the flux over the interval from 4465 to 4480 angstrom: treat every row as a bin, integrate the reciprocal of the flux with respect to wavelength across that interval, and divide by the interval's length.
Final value 23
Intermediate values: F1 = 0.04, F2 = 0.06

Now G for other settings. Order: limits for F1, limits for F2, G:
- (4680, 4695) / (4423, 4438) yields -5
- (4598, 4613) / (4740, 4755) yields 5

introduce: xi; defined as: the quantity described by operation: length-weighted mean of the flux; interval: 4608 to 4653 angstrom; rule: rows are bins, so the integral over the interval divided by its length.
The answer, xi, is 13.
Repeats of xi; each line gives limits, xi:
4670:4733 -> 7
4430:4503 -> 25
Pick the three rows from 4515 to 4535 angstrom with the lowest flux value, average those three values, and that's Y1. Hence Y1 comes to 25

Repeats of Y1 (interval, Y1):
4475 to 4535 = 25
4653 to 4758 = 6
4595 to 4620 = 16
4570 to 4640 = 12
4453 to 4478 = 25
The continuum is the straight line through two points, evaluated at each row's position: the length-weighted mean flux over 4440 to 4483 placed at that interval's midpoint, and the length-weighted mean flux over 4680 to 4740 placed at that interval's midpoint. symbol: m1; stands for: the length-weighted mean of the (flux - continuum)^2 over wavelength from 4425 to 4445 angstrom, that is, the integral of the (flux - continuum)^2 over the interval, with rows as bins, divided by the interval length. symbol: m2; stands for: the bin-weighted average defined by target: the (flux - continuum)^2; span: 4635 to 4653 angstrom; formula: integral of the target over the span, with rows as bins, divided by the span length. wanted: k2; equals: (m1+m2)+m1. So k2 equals 22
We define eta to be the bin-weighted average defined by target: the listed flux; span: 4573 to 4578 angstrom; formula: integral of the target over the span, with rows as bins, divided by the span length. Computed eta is 22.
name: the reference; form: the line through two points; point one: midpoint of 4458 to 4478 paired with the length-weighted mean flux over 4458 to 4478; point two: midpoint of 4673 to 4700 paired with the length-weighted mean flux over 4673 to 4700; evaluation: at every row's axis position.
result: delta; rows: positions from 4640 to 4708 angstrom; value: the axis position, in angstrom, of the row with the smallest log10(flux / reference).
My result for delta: 4654.0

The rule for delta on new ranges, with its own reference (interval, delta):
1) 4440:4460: 4446.5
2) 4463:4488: 4466.5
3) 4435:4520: 4439.0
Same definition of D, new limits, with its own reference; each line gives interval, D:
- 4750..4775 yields 4751.5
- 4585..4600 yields 4599.0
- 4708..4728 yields 4711.5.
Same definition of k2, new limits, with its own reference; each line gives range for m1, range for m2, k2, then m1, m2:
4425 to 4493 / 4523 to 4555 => 56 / 5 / 46.7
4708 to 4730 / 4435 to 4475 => 3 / 1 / 2.1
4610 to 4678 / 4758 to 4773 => 31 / 3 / 25.7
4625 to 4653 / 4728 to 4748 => 7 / 2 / 3.2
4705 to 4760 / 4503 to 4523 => 21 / 4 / 13.3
